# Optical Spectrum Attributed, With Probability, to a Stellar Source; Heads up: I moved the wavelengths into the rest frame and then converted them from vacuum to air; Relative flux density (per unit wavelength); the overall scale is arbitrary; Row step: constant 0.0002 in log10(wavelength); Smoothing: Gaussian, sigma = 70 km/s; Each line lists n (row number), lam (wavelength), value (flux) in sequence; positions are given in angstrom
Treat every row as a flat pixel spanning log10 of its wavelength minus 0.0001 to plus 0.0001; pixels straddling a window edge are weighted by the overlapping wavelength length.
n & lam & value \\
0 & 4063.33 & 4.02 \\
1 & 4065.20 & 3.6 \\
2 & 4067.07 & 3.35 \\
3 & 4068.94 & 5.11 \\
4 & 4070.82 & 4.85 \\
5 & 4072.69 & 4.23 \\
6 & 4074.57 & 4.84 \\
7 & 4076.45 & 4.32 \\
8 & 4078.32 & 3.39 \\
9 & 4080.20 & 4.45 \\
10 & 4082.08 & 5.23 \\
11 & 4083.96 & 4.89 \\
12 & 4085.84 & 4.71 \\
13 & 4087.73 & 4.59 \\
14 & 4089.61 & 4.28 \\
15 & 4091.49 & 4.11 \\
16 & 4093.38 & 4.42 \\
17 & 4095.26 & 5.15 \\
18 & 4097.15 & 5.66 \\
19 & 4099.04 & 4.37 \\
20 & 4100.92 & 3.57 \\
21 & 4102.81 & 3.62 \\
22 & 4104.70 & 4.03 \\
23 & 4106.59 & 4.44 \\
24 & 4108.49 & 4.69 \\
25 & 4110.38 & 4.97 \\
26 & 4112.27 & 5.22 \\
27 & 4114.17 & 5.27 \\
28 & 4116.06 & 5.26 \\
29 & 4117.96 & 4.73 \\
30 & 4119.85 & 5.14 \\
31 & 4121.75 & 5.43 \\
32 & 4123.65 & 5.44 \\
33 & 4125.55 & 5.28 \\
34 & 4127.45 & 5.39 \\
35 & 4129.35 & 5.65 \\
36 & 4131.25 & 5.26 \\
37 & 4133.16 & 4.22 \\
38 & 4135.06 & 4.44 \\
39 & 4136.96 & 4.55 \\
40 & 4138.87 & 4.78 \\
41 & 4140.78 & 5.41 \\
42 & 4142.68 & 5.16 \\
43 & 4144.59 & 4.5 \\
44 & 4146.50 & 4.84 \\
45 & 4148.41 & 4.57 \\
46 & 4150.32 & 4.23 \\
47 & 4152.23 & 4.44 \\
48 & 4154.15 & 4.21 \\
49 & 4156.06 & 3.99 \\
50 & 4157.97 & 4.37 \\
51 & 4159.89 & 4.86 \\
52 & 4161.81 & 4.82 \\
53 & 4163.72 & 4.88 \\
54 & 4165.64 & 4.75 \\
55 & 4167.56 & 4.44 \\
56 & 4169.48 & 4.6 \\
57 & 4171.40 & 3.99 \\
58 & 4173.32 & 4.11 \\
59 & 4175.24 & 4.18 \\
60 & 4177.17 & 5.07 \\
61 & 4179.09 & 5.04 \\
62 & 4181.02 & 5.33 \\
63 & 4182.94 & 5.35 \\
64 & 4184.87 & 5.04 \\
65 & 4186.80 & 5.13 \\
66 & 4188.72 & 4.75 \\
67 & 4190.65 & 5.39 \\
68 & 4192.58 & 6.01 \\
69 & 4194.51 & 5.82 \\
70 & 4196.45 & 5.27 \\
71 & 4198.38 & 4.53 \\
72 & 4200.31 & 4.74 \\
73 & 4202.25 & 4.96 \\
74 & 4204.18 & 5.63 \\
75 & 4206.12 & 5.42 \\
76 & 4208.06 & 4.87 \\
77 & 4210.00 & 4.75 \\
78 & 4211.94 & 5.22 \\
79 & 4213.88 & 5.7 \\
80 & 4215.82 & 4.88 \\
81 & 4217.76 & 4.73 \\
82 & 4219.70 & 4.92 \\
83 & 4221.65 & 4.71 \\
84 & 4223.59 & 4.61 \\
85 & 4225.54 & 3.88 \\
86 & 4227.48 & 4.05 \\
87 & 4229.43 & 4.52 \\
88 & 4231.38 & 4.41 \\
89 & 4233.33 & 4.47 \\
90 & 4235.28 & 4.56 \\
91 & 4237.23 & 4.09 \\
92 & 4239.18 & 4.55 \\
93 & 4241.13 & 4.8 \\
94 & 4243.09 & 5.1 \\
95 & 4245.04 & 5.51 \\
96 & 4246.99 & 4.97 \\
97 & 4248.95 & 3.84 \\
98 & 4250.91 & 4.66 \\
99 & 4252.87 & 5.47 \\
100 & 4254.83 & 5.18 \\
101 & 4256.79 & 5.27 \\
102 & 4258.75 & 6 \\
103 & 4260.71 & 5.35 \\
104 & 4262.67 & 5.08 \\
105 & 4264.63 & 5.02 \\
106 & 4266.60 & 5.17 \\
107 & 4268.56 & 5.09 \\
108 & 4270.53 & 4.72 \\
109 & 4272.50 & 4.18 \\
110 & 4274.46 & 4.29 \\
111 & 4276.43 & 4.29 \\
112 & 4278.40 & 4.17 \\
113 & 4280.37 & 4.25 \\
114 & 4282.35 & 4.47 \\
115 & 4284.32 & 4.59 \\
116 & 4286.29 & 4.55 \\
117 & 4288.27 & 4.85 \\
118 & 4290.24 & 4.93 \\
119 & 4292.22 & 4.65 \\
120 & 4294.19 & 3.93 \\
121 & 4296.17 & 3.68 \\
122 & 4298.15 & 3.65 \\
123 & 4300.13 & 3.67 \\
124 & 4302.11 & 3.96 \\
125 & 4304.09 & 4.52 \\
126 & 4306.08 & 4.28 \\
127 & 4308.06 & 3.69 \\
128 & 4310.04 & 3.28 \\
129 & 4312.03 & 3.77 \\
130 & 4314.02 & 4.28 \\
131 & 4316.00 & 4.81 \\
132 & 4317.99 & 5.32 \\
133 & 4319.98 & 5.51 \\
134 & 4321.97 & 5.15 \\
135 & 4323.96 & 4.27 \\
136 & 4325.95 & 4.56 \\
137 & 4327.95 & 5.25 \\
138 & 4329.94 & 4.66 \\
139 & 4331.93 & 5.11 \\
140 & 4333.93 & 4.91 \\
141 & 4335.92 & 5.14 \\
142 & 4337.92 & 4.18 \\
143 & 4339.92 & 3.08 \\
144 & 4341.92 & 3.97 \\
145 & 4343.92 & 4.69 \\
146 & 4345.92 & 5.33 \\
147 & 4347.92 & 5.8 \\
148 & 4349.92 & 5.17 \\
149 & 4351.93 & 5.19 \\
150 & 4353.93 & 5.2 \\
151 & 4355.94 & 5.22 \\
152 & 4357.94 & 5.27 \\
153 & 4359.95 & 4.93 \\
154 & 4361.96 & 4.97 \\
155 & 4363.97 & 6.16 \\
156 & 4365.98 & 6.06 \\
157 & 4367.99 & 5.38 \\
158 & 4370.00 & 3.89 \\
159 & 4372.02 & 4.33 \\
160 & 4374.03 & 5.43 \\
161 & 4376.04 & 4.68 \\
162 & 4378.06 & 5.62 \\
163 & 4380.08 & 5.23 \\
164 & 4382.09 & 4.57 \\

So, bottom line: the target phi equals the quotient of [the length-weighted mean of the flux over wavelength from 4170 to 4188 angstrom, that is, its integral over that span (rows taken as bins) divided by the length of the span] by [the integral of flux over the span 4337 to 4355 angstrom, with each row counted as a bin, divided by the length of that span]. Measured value 1.01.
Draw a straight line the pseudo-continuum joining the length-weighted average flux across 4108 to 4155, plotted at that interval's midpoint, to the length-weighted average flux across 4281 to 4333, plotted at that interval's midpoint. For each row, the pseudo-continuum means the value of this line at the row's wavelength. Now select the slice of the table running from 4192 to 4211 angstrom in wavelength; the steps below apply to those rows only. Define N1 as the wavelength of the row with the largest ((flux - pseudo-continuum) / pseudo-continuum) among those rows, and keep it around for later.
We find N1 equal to 4192.58 angstrom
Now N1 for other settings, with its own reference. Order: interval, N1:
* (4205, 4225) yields 4213.88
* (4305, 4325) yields 4319.98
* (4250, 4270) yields 4258.75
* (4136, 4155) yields 4140.78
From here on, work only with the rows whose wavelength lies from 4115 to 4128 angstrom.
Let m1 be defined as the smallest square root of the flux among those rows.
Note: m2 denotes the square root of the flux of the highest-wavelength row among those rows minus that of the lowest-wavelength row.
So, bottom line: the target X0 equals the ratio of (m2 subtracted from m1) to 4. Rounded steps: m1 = 2.2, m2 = 0.03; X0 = 0.54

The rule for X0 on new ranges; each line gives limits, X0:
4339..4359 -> 0.30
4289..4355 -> 0.42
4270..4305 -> 0.49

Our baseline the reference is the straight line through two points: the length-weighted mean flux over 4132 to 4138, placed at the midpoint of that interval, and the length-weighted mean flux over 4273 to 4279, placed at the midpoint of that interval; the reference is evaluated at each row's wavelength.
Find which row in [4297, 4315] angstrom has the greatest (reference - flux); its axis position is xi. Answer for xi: 4310.04 angstrom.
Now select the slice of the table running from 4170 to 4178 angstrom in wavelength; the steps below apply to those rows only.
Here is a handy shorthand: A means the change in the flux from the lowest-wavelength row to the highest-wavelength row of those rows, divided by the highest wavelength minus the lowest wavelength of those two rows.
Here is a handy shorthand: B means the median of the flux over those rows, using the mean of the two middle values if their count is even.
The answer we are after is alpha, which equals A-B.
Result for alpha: -4.0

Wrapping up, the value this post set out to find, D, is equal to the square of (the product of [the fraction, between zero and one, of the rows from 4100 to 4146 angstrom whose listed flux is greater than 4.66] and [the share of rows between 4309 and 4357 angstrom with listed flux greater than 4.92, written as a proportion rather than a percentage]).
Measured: 0.11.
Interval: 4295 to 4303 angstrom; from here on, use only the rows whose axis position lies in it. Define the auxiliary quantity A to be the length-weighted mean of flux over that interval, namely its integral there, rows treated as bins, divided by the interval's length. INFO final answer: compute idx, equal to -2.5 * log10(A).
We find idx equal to -1.43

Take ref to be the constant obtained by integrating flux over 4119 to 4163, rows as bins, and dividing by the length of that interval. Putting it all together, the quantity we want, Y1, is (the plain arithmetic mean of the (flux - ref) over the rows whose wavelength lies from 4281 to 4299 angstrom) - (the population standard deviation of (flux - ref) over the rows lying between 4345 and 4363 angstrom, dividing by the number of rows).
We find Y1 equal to -0.7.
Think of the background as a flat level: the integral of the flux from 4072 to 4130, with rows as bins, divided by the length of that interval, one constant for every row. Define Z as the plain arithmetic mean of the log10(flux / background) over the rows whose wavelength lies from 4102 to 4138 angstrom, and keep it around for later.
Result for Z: 0.01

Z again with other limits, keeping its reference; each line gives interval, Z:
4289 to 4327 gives -0.04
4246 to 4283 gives 0.00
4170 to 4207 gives 0.02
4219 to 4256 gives -0.01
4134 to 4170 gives -0.01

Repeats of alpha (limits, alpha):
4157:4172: -4.7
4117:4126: -5.2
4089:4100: -4.4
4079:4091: -4.7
